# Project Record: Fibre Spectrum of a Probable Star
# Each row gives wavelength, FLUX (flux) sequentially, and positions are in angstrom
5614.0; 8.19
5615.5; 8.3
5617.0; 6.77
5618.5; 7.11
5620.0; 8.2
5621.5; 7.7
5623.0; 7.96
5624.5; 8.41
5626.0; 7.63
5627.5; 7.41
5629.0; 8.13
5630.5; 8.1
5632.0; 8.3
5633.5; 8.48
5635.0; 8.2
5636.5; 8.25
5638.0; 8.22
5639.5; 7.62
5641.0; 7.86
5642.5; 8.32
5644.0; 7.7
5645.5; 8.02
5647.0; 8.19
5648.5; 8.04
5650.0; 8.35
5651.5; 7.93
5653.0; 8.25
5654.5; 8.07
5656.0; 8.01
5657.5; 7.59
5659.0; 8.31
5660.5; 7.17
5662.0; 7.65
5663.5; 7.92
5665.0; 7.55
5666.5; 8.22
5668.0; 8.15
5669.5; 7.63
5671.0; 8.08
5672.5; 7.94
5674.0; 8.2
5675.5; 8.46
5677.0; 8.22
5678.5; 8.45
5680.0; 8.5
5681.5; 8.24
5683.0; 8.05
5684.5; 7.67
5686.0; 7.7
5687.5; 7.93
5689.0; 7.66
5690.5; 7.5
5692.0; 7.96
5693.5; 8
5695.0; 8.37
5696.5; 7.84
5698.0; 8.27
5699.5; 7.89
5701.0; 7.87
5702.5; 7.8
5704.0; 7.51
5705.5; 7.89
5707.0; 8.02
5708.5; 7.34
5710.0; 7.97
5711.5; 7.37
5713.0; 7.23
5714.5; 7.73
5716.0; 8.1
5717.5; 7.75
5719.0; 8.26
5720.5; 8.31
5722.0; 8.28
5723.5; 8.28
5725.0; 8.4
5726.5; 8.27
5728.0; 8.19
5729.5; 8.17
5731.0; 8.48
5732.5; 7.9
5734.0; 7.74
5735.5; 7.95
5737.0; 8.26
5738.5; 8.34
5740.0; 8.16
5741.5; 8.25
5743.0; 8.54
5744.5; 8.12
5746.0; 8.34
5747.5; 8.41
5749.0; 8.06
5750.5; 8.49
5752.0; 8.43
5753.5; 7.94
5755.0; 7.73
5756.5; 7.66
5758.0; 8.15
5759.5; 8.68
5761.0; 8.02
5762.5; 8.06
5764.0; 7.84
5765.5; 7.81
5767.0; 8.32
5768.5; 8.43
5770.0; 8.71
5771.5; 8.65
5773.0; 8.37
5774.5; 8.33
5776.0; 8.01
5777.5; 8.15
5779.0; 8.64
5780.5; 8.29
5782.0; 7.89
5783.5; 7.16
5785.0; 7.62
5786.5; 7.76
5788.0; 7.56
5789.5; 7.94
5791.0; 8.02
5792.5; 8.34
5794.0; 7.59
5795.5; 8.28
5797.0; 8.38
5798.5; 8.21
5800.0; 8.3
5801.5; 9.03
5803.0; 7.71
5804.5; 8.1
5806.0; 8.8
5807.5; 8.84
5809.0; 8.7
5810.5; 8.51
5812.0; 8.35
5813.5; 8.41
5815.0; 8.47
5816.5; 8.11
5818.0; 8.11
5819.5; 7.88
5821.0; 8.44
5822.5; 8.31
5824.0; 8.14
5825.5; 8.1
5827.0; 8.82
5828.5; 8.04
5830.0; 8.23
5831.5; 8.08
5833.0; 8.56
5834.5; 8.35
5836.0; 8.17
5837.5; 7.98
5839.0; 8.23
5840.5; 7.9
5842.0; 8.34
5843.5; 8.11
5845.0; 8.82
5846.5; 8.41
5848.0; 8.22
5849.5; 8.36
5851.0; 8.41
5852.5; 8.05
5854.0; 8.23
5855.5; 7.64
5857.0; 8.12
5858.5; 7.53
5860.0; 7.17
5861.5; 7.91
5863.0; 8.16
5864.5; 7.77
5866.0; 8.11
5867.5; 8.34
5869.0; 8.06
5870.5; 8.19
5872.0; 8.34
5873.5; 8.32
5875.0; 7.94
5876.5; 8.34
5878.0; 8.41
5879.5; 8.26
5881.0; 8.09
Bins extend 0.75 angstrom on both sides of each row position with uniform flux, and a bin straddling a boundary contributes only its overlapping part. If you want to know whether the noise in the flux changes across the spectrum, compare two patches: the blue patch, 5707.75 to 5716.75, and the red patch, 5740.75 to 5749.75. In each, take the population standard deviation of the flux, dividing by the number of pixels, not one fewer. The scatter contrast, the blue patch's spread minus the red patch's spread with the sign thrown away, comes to 0.17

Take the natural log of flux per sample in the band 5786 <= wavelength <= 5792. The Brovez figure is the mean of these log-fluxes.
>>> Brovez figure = 2.06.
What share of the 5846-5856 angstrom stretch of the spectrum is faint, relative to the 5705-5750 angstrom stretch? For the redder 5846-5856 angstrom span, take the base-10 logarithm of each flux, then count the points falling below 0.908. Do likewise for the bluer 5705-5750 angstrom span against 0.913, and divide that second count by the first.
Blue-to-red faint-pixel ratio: 8.0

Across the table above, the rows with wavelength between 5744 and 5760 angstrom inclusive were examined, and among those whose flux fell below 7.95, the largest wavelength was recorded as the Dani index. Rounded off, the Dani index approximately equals 5756.5 angstrom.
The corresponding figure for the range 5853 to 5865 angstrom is 5864.5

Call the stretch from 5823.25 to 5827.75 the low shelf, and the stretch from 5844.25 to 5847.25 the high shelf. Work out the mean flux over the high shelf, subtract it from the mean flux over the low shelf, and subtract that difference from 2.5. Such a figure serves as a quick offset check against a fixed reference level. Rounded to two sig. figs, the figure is 2.8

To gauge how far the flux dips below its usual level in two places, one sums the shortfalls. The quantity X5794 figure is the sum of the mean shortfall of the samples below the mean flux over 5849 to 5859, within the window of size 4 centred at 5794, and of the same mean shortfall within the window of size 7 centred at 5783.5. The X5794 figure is 0.3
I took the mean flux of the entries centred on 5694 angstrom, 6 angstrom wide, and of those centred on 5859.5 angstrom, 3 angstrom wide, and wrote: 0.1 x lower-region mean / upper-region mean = 0.109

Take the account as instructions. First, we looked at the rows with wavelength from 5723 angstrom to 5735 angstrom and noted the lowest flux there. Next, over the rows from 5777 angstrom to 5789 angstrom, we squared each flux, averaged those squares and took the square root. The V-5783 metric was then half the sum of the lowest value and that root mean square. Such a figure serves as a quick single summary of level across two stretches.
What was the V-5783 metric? 7.82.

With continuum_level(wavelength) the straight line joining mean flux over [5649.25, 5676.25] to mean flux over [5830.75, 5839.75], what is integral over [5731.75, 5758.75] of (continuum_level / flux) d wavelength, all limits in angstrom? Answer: 27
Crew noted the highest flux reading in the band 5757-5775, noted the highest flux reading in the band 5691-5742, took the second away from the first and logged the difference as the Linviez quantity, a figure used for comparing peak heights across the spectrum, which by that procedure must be 0.23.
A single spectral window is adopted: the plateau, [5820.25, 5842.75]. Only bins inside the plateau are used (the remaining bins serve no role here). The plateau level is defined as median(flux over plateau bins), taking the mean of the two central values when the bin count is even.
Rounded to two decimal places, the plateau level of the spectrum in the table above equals 8.23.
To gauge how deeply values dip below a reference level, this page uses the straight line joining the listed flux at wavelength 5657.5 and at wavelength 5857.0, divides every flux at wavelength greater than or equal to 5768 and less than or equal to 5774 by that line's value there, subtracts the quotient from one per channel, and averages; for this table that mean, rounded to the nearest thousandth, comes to -0.082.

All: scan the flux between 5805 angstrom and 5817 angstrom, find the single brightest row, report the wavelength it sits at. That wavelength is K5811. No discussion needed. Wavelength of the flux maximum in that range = 5807.5 angstrom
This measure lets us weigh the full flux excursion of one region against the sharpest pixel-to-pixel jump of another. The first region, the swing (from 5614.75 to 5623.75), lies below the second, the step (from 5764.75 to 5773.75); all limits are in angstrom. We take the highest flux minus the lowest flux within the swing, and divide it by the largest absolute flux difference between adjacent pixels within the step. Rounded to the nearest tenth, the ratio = 3.0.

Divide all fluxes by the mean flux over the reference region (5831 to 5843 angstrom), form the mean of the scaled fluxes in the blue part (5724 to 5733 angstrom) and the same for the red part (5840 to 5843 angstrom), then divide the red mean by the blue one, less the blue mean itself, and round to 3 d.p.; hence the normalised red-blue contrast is -0.018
